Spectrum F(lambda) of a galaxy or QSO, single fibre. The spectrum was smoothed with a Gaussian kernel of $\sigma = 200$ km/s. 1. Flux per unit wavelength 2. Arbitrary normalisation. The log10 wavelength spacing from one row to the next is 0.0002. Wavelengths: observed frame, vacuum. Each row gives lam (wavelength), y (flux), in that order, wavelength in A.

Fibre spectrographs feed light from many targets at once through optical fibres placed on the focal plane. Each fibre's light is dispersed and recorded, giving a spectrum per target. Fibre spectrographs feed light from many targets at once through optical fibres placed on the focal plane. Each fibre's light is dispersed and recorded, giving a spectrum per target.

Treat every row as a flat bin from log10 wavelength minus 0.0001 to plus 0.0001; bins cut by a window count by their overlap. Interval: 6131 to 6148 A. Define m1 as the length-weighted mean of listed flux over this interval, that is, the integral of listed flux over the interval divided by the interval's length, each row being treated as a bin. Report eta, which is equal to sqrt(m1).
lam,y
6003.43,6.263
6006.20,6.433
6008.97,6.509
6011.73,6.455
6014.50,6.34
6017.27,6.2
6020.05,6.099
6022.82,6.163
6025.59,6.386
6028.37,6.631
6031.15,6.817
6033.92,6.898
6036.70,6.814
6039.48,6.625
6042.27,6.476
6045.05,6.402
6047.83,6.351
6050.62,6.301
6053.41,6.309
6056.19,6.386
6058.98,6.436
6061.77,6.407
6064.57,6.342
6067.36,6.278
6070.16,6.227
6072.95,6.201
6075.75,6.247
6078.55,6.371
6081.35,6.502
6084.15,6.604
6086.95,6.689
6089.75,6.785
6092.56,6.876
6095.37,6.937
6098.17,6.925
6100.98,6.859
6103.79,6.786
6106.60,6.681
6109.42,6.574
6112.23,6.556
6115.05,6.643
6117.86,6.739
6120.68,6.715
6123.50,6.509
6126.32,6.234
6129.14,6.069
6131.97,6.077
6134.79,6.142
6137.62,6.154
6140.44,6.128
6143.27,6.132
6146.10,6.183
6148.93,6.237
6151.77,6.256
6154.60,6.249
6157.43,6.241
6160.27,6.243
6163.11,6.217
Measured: 2.48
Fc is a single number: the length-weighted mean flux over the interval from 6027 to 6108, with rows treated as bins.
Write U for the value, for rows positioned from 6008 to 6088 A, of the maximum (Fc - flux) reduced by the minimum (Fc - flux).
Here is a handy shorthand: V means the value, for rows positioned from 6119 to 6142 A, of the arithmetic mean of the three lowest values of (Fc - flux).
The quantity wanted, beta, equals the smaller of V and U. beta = 0.07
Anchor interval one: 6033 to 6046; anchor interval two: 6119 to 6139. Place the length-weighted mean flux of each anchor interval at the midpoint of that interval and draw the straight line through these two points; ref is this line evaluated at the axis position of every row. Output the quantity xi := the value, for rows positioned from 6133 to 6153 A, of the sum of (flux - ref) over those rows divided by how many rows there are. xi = -0.04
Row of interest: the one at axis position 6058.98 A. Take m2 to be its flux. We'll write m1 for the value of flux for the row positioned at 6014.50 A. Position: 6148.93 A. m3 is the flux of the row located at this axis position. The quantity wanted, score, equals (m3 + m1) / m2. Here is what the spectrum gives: 1.95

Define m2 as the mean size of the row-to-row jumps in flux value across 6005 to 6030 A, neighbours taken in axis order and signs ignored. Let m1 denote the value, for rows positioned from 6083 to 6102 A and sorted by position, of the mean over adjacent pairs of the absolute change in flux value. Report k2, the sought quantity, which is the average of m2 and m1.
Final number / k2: 0.098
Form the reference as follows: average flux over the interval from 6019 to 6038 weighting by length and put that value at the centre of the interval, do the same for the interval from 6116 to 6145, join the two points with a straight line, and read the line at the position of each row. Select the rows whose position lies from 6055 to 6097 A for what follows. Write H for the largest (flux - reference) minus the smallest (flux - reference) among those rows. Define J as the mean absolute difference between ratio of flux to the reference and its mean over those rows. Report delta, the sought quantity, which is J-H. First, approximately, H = 0.8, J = 0.03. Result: -0.8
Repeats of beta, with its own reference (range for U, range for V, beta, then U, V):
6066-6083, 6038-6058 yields 0.06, 0.30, 0.06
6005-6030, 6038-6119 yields -0.35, 0.53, -0.35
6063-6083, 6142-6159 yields 0.30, 0.30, 0.31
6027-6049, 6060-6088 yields -0.04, 0.55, -0.04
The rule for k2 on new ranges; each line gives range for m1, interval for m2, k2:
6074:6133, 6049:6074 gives 0.071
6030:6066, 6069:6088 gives 0.081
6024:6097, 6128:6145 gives 0.056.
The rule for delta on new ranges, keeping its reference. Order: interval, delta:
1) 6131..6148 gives -0.1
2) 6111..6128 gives -0.5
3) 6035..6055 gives -0.5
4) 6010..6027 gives -0.3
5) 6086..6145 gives -0.7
